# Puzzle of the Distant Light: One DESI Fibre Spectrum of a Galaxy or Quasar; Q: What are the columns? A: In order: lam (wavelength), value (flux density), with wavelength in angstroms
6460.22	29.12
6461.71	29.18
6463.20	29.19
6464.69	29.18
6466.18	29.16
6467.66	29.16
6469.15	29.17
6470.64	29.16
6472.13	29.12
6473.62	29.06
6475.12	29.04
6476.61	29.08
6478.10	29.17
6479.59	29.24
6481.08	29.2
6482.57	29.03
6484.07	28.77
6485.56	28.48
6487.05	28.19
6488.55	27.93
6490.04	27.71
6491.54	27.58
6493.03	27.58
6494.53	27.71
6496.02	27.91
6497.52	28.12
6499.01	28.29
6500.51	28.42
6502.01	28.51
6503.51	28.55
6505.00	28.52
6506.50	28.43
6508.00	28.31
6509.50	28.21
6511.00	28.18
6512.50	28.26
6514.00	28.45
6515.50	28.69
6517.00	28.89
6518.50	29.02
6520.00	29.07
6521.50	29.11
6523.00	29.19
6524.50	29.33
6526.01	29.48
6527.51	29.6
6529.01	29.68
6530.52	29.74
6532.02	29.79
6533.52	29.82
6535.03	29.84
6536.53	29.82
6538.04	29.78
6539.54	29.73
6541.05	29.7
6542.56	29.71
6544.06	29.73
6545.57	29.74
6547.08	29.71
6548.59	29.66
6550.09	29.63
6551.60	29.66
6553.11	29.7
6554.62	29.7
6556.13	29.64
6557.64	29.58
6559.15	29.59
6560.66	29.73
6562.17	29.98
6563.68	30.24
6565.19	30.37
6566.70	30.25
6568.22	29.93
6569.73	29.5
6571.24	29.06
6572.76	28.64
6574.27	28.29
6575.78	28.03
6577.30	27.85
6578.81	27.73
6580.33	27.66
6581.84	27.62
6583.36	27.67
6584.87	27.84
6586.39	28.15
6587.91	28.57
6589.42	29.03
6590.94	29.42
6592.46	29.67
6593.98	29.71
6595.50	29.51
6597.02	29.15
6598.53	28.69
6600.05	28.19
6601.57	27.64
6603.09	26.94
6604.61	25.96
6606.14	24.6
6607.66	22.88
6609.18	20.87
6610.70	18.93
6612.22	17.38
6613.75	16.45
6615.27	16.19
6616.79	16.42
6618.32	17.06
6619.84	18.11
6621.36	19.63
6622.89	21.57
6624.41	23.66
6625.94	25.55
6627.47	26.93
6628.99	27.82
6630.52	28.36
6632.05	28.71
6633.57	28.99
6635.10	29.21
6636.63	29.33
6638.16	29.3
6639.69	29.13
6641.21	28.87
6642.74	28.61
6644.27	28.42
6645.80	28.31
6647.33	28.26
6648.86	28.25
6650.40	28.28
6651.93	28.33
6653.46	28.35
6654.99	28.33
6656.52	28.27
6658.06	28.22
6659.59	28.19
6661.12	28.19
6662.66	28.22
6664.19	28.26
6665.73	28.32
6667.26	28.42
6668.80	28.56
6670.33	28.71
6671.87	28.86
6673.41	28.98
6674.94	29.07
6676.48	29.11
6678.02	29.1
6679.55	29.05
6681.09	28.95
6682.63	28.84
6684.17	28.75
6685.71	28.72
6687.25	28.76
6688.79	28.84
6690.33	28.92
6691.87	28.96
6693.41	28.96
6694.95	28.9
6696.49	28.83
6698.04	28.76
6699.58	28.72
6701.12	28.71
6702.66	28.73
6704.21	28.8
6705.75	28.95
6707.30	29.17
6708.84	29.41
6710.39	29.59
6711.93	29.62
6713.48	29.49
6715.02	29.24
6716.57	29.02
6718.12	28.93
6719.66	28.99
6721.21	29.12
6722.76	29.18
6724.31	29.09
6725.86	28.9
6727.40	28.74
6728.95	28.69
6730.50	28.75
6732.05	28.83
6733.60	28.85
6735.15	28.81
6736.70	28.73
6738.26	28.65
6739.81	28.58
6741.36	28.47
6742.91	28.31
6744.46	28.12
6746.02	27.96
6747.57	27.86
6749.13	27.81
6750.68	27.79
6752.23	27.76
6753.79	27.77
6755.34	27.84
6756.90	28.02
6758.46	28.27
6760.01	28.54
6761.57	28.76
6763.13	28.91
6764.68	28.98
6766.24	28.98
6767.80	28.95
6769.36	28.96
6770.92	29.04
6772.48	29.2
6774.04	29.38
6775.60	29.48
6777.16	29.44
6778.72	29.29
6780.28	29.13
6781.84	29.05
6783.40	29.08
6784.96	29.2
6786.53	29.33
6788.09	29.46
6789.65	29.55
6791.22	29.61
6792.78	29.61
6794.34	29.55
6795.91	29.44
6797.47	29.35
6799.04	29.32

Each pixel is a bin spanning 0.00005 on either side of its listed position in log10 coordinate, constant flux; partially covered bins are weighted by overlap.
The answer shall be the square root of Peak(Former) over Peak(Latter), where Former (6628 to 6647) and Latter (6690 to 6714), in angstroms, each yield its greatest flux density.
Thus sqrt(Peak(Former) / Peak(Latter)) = 1.00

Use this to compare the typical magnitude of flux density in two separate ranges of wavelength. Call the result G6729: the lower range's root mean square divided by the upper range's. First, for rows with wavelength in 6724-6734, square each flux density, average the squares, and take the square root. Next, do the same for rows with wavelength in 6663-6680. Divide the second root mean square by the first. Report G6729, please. 1.00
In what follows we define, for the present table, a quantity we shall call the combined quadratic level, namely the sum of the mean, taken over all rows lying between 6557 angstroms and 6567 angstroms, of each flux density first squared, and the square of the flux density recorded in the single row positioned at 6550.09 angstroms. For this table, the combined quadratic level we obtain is 1776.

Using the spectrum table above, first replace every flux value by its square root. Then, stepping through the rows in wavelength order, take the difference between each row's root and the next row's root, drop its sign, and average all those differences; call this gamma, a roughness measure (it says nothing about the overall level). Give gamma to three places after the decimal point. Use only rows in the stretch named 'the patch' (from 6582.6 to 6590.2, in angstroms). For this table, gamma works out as 0.032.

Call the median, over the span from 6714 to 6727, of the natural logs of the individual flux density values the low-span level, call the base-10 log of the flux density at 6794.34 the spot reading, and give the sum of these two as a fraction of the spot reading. 3.291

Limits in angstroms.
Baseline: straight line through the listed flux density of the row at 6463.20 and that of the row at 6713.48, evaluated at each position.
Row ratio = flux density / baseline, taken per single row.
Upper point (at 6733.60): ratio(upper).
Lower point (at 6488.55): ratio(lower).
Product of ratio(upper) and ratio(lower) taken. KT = 0.93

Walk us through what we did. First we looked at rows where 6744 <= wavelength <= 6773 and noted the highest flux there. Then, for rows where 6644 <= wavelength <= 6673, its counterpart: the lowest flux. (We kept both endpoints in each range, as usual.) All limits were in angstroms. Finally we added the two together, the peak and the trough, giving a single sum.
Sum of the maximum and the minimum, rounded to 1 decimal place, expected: 57.4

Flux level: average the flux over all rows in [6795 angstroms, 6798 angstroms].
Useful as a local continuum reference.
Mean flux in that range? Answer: 29.4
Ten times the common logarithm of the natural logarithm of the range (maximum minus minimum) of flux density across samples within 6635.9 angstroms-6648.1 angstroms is -12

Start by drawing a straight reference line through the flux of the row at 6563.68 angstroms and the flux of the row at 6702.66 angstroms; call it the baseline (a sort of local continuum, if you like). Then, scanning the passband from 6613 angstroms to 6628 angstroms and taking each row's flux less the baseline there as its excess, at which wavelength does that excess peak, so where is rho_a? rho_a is 6627.47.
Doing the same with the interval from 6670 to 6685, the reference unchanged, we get 6678.02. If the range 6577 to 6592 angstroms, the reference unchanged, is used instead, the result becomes 6590.94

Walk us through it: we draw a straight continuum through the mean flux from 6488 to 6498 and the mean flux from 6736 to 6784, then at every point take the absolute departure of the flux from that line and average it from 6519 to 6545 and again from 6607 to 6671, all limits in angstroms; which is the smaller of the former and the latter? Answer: 1.7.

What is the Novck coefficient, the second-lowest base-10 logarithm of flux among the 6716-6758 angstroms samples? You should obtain 1.444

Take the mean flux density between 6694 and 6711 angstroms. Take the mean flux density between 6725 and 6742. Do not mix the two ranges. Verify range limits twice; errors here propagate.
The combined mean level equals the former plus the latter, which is 57.7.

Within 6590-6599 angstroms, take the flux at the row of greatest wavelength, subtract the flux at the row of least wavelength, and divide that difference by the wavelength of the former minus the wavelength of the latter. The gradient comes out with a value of -0.10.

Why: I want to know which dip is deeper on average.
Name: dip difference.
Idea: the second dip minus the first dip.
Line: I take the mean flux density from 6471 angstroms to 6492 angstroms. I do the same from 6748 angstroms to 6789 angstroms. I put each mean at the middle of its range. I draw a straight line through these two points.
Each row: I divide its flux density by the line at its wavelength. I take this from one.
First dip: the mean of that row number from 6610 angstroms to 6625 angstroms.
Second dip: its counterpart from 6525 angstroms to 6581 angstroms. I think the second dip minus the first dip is -0.38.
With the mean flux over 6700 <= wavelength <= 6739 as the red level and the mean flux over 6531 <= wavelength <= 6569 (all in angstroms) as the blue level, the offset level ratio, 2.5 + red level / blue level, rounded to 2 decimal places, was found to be 3.47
